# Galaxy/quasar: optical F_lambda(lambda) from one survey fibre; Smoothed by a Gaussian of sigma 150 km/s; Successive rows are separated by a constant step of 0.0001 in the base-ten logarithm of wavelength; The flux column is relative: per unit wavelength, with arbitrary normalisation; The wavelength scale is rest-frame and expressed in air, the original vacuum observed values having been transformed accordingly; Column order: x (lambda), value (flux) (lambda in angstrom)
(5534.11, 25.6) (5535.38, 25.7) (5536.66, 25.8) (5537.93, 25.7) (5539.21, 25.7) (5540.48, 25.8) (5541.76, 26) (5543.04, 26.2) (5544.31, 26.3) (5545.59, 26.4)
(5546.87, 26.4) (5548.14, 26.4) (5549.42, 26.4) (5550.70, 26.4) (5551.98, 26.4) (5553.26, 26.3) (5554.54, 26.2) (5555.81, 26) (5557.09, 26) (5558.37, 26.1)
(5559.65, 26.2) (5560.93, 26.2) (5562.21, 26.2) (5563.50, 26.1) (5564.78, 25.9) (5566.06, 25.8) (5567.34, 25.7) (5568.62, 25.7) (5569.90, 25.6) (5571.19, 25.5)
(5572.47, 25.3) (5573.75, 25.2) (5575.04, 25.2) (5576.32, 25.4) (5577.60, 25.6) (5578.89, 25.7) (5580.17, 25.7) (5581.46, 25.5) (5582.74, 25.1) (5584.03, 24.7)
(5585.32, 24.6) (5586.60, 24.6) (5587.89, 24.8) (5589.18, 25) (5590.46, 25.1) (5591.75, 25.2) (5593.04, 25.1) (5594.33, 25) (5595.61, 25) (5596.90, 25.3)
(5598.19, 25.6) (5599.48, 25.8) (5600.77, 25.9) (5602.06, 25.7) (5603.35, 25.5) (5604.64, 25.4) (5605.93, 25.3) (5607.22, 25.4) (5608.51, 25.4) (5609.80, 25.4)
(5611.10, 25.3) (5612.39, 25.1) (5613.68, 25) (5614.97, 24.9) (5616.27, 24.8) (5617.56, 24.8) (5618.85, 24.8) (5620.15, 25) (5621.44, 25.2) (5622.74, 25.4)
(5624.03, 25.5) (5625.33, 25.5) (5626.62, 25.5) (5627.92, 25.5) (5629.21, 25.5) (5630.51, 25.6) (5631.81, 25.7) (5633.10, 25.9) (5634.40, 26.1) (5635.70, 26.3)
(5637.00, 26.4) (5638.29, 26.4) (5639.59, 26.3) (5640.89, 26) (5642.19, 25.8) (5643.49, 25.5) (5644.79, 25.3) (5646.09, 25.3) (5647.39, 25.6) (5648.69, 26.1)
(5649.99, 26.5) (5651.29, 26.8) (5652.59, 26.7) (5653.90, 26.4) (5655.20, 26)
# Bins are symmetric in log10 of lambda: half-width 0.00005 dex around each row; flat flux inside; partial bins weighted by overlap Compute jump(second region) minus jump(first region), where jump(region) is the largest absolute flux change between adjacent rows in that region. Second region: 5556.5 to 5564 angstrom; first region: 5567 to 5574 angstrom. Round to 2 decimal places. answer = -0.10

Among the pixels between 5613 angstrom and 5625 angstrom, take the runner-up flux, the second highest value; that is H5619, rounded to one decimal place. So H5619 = 25.4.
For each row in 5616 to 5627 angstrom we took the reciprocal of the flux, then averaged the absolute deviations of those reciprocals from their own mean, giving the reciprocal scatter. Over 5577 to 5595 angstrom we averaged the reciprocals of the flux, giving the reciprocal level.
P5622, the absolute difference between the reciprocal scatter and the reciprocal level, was 0.0394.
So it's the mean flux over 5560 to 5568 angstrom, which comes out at 26.0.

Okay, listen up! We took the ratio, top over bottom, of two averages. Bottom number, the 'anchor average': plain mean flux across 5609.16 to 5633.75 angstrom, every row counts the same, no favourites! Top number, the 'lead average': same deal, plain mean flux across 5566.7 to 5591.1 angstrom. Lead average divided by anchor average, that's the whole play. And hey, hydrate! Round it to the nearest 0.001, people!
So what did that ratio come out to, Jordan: 0.999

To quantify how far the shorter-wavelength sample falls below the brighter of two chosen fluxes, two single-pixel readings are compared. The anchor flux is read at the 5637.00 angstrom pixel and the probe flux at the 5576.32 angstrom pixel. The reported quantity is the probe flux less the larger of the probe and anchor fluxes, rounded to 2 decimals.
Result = -1.00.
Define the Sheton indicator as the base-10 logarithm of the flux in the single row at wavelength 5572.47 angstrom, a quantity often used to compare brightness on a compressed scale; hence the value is 1.40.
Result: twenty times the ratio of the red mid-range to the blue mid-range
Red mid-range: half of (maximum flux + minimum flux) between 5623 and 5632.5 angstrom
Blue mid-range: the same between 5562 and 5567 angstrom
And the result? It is 19.69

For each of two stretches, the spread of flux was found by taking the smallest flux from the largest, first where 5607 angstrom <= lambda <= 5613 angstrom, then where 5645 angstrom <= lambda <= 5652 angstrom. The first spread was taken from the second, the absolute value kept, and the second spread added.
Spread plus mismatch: 2.70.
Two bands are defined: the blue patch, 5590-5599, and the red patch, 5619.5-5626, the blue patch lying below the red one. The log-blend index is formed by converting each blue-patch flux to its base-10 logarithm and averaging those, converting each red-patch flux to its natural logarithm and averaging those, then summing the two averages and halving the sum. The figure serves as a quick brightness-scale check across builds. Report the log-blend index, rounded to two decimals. 2.32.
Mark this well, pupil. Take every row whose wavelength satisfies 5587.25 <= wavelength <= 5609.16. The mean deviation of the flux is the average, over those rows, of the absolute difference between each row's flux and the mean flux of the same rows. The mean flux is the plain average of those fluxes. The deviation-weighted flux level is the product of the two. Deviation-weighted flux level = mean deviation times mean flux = 6.3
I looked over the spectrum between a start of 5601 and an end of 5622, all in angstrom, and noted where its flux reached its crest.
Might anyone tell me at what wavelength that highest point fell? 5602.06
